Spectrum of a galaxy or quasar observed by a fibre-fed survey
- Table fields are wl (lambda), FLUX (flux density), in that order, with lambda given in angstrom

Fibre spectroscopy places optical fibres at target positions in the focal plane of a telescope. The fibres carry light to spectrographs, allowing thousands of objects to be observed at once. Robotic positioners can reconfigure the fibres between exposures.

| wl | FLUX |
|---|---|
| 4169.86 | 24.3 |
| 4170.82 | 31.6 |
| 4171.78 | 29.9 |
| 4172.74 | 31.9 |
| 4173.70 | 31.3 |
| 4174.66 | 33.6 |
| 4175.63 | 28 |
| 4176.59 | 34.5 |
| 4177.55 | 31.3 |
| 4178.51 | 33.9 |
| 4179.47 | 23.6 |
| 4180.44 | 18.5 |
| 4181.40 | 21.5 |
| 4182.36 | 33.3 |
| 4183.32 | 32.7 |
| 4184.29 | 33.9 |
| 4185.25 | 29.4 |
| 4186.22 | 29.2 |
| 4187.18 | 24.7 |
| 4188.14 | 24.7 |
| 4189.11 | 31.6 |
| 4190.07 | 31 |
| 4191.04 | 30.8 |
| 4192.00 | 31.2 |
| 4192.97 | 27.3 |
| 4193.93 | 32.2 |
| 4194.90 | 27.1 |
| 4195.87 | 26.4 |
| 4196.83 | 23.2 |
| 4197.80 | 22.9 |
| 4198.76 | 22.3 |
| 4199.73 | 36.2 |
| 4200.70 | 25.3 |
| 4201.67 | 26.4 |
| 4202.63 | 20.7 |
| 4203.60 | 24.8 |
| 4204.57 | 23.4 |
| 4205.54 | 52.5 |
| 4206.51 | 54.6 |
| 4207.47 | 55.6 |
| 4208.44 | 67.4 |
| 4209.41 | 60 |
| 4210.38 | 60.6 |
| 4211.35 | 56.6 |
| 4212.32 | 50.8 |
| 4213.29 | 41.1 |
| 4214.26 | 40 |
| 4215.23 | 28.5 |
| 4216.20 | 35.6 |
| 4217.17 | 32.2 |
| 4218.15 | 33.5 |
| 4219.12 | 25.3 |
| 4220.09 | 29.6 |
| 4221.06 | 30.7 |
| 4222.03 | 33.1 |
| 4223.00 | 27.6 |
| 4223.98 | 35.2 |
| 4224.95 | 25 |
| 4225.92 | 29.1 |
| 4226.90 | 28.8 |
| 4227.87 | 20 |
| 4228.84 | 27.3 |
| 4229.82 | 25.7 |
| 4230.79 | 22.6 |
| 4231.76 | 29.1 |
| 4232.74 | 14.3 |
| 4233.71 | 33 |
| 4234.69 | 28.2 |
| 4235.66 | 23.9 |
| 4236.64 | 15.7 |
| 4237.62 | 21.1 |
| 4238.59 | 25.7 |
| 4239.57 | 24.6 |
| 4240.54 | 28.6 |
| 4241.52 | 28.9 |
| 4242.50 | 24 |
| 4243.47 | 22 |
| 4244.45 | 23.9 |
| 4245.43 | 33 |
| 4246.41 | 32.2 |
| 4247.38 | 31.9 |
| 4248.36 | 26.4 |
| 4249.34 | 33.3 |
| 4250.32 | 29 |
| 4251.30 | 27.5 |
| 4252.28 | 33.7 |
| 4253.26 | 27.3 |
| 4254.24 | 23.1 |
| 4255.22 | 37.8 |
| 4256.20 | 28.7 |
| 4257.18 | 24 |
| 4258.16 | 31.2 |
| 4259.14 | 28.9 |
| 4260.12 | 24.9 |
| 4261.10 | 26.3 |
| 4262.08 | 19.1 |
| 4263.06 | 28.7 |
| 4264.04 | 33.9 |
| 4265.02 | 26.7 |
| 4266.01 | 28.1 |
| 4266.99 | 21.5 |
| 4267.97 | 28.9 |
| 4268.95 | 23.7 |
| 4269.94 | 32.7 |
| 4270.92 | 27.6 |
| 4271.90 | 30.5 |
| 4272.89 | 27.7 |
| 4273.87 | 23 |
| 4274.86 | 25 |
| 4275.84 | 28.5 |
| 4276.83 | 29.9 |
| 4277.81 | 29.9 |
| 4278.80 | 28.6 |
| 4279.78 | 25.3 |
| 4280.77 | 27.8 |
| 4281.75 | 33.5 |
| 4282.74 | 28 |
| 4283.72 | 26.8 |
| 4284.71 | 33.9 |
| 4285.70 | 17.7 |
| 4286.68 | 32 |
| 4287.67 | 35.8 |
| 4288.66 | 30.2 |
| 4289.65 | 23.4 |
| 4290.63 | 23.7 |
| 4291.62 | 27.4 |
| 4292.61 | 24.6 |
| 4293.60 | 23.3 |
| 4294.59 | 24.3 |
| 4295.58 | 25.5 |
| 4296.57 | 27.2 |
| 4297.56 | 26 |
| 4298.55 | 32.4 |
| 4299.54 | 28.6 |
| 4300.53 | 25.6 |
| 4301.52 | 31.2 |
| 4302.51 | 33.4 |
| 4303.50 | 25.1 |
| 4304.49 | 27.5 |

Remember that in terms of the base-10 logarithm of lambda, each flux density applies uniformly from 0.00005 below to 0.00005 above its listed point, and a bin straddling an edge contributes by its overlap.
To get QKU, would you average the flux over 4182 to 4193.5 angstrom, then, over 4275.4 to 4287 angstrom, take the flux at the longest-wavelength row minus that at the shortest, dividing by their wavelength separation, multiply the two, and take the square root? 3.11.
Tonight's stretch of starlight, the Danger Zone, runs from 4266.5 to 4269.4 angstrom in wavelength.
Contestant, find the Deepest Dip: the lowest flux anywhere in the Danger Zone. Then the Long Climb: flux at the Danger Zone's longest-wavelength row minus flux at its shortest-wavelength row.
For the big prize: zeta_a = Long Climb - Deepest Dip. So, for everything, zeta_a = -19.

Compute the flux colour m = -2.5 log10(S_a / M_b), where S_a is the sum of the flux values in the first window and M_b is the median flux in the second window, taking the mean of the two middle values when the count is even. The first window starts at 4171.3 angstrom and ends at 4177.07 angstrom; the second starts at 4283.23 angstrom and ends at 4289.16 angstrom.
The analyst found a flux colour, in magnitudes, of -2.0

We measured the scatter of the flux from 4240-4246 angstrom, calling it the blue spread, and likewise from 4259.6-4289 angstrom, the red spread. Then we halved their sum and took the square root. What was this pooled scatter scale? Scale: 2.0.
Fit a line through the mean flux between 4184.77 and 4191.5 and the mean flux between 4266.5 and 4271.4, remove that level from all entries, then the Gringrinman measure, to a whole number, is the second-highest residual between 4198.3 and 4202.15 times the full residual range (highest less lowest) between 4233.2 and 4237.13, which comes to -35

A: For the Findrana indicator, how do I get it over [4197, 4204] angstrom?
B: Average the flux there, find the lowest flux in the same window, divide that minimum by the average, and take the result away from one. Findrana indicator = 0.19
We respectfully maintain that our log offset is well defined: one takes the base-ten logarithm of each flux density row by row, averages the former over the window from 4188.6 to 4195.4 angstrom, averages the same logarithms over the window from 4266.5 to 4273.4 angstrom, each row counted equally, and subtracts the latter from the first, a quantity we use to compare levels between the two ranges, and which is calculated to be 0.04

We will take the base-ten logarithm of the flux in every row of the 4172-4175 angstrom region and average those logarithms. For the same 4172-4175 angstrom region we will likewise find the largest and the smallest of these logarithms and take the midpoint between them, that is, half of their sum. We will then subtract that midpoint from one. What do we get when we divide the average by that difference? -2.95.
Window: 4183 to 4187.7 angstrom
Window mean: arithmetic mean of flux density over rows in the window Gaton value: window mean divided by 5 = 6.0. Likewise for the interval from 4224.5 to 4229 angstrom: 5.2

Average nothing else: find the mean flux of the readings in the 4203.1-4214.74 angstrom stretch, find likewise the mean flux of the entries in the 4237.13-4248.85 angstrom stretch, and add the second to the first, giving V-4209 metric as 75.8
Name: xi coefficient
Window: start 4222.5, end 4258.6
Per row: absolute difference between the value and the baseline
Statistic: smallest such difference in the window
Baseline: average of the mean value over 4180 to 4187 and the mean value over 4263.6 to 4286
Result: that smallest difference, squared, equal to 0.02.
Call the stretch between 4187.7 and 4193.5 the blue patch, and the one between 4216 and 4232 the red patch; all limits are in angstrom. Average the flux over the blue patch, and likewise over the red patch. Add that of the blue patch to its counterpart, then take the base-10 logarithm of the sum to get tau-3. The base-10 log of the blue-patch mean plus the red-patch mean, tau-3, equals 1.77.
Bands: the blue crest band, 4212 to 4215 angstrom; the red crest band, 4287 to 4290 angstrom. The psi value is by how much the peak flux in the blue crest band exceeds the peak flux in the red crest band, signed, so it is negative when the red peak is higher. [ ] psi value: 15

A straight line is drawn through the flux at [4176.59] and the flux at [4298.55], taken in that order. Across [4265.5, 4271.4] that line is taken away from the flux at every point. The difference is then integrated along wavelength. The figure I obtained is -34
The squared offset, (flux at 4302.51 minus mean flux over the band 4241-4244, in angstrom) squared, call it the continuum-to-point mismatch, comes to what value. 71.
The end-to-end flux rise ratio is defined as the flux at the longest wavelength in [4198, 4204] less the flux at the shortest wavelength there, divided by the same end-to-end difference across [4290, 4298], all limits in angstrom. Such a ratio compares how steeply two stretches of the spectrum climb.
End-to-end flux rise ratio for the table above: 1.1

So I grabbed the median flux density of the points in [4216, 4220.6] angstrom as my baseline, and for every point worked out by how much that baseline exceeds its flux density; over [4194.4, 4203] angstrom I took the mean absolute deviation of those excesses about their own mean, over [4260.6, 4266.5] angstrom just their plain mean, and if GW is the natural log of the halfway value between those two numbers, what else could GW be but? 1.40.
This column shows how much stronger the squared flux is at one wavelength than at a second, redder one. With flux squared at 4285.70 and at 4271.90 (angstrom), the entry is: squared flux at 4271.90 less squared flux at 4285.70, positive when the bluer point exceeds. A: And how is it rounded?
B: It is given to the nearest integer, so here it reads 617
